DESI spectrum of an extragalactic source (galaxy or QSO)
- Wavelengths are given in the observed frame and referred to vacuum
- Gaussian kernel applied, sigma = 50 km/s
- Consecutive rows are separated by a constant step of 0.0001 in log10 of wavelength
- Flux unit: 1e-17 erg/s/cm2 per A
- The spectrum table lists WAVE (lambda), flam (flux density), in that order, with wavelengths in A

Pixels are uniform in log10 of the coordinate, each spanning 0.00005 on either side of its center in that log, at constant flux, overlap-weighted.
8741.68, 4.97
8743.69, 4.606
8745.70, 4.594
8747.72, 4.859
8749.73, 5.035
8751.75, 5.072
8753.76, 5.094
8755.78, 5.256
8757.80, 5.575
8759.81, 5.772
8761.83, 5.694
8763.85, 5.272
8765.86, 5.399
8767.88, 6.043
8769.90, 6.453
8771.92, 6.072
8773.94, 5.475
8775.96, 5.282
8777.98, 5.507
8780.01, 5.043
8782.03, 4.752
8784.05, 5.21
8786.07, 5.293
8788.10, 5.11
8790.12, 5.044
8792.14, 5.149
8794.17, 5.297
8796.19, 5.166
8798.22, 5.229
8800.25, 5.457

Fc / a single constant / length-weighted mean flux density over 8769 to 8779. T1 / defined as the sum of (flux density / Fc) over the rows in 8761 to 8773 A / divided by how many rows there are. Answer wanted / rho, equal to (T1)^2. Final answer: 1.03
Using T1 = 1.01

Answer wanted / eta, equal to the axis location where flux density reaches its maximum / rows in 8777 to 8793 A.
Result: 8777.98 A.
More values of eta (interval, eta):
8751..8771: 8769.90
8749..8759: 8757.80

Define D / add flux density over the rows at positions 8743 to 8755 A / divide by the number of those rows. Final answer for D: 4.9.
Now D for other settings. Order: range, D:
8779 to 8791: 5.1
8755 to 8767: 5.5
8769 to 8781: 5.6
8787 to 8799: 5.2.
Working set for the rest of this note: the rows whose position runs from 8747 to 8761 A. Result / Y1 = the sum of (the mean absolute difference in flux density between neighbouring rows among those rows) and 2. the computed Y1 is 2.15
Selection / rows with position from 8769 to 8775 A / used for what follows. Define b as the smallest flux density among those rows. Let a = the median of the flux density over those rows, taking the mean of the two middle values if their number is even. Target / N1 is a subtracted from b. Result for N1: -0.60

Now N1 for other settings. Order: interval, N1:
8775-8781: -0.24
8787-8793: -0.07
